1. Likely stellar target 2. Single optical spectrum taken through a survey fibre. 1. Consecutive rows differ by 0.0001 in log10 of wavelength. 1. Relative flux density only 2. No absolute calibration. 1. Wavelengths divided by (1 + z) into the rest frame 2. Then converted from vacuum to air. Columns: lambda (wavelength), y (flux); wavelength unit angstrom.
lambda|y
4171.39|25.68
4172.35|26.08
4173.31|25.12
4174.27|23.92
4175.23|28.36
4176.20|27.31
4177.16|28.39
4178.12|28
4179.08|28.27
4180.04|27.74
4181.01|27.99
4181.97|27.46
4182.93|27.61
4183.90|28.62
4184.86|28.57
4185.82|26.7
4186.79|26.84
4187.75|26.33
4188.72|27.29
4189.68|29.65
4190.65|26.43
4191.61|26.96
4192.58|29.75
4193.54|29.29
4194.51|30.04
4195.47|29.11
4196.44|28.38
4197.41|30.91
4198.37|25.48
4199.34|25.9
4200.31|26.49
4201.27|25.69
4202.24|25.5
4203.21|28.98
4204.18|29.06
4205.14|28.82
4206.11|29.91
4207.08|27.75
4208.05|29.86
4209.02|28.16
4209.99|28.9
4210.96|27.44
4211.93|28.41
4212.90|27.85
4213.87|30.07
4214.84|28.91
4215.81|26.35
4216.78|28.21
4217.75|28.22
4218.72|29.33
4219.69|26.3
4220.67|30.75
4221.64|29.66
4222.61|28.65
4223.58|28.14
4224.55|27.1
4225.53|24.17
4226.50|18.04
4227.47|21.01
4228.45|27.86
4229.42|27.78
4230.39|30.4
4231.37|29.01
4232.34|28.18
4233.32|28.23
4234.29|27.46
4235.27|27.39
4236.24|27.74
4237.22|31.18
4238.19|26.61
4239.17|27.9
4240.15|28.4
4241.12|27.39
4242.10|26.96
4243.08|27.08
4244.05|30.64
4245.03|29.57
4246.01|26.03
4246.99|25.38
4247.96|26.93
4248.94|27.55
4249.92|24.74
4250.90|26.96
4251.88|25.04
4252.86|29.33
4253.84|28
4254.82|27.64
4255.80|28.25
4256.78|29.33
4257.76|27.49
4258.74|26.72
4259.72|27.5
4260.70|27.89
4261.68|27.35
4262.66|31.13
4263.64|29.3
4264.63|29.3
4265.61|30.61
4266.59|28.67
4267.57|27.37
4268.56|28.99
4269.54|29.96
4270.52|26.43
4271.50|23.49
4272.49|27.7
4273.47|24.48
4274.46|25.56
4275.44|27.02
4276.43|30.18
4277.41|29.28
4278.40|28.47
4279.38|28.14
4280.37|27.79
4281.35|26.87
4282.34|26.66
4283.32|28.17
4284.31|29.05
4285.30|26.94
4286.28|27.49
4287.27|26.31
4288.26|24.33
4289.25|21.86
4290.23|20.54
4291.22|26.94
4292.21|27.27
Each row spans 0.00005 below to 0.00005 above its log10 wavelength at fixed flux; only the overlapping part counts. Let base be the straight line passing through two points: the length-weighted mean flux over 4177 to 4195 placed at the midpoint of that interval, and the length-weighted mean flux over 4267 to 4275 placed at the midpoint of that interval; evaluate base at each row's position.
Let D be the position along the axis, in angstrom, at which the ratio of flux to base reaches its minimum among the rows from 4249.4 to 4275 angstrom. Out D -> 4271.50 angstrom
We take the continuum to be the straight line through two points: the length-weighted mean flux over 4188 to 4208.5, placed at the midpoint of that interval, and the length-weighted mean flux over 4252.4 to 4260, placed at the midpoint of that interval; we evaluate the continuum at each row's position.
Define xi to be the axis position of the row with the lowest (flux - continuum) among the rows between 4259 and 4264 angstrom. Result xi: 4261.68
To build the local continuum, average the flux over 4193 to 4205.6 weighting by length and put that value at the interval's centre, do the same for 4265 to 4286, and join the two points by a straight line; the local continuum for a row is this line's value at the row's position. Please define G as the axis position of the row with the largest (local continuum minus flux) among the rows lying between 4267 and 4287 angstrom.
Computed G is 4271.50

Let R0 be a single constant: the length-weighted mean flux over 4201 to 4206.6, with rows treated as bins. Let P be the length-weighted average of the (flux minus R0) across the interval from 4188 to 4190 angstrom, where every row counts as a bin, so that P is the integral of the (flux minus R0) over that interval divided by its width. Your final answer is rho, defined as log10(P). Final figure -1.28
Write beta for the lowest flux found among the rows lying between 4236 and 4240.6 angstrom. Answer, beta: 26.61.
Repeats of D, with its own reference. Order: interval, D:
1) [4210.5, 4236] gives 4226.50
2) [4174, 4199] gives 4174.27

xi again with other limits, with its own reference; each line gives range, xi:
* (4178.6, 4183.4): 4181.97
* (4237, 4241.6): 4238.19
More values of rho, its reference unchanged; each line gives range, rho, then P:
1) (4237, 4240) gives -0.62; 0.24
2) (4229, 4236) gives -0.58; 0.26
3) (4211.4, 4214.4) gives -0.16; 0.69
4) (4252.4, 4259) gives -1.11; 0.08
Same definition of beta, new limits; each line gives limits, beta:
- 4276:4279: 28.47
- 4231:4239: 26.61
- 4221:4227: 18.04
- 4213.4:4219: 26.35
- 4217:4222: 26.3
